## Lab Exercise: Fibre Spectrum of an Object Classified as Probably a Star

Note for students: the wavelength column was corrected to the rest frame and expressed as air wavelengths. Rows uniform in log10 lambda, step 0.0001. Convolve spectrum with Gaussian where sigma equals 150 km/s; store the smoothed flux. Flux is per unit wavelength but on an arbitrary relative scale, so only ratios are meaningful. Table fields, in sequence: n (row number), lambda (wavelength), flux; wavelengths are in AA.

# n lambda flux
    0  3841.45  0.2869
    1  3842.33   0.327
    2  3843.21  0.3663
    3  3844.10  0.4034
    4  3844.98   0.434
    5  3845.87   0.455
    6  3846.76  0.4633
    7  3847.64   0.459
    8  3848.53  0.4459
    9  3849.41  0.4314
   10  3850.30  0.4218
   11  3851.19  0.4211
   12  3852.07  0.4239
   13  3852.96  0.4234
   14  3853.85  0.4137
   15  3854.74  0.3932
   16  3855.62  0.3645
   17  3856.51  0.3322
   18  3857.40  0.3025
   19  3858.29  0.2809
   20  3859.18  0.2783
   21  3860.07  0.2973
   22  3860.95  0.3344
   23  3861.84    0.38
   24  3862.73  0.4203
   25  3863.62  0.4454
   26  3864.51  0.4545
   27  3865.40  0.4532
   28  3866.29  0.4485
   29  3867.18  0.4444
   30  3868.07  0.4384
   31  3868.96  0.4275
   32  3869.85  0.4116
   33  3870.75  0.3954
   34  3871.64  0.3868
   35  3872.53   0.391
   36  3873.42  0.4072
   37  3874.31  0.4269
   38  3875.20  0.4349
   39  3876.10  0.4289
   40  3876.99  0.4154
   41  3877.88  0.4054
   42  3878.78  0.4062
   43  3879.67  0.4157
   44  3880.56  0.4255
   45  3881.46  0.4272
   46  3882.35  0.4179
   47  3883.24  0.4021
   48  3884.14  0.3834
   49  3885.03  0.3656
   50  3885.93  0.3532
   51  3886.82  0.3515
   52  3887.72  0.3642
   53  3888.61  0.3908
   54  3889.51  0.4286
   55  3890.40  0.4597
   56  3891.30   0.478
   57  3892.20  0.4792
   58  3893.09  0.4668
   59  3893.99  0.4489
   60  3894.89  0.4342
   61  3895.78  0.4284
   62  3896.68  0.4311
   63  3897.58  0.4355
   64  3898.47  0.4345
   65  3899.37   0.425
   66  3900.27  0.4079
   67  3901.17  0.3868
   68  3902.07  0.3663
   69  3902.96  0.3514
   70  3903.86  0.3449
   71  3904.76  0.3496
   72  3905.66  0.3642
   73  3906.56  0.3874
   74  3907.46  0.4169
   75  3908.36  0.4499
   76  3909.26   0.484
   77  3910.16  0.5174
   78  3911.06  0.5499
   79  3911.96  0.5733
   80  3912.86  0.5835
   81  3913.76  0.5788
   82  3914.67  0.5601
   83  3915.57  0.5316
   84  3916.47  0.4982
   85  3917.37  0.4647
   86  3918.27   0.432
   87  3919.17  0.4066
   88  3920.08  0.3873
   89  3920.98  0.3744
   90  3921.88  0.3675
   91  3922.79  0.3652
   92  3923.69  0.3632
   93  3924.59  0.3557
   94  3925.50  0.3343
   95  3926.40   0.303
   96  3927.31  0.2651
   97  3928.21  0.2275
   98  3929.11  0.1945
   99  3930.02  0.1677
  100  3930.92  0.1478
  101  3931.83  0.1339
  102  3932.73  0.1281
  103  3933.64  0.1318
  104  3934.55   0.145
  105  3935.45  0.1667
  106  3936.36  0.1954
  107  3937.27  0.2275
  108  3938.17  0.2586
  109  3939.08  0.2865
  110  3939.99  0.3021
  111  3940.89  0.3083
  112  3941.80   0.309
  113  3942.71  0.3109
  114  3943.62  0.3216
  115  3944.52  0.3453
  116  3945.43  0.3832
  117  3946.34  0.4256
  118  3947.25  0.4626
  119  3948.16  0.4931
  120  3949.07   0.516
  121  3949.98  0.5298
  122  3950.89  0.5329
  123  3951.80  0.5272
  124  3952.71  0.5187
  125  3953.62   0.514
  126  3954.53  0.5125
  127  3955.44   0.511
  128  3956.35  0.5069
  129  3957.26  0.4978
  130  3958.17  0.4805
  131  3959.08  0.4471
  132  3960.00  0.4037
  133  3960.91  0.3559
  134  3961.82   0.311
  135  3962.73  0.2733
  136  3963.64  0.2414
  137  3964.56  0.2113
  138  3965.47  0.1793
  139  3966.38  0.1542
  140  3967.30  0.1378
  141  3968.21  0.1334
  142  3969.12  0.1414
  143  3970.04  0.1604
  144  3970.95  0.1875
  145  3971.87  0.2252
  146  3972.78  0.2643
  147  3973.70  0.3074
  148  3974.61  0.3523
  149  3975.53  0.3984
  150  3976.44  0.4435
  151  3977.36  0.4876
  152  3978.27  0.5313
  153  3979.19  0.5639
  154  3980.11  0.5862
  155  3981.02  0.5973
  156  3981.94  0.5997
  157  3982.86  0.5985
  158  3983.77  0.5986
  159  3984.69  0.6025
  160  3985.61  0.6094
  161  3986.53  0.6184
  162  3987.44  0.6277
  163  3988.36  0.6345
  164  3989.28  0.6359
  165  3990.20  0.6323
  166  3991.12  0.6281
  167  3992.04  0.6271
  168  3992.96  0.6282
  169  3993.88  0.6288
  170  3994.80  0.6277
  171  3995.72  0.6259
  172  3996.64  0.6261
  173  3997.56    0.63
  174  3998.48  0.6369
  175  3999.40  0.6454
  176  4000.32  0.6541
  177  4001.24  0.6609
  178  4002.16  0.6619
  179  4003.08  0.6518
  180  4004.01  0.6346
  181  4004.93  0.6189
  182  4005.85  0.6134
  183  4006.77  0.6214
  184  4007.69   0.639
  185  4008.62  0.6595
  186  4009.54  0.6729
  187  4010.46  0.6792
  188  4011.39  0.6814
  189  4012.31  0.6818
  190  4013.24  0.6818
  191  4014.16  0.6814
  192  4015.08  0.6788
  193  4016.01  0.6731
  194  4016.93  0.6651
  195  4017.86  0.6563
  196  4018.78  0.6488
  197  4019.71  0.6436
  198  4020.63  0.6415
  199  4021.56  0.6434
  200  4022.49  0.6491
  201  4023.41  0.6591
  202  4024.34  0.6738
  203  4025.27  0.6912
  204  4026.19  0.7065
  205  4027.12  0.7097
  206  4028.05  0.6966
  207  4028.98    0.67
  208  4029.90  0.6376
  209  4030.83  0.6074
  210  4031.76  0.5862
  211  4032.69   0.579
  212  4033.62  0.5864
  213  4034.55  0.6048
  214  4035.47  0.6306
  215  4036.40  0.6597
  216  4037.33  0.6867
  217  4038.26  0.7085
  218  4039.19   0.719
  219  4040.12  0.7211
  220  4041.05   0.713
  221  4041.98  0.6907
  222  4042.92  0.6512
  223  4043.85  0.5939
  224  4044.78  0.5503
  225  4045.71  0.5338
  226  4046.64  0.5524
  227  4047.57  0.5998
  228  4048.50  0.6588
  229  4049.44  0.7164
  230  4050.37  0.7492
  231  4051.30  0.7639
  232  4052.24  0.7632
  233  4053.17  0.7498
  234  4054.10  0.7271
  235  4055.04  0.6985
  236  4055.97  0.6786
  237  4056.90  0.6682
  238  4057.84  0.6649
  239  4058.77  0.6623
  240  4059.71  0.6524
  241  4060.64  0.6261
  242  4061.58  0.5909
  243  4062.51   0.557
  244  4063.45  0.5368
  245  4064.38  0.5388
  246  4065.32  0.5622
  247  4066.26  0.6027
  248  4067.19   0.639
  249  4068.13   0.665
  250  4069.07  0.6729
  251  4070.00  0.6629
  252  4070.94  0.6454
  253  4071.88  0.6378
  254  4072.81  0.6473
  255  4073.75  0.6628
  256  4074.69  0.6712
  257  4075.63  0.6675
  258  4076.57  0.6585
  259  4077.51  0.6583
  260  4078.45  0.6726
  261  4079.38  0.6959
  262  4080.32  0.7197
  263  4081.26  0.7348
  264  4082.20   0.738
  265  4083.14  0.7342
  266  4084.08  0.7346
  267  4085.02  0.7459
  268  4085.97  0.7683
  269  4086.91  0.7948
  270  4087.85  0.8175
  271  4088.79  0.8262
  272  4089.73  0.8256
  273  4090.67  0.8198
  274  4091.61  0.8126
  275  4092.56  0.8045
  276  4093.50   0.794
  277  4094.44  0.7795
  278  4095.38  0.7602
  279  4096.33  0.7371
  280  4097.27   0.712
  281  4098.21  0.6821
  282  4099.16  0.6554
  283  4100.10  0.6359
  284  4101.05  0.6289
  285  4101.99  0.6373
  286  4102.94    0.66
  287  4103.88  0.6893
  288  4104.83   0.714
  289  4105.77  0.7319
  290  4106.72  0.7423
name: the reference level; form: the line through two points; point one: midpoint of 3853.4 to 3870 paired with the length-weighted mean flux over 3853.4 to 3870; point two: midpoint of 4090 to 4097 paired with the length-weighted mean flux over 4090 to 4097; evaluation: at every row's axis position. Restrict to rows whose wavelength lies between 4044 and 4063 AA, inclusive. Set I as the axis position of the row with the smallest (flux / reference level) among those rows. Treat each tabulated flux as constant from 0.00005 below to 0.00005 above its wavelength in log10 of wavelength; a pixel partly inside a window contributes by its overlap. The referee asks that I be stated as 4045.71 AA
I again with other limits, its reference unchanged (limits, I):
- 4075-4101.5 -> 4101.05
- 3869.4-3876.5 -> 3871.64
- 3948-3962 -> 3961.82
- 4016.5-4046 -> 4045.71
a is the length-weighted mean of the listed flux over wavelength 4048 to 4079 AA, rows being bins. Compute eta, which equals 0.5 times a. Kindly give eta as 0.329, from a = 0.66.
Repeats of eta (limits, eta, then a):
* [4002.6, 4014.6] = 0.328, 0.66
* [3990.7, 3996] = 0.314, 0.63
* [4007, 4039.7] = 0.330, 0.66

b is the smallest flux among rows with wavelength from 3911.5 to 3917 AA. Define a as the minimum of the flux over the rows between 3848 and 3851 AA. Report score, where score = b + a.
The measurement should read 0.92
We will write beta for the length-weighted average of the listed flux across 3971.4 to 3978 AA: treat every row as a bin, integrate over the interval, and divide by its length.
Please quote 0.36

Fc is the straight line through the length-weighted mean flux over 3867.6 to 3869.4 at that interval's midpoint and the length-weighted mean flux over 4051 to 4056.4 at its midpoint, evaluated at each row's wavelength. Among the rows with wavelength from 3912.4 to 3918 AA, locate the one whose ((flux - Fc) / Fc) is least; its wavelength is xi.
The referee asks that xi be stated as 3917.37 AA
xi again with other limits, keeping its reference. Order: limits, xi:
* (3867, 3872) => 3871.64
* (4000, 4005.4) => 4004.93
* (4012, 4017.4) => 4016.93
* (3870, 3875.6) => 3871.64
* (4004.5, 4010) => 4005.85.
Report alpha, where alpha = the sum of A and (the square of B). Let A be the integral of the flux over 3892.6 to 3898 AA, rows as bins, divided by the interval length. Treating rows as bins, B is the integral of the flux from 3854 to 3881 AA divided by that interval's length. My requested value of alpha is 0.6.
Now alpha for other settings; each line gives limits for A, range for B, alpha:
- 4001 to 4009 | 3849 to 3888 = 0.8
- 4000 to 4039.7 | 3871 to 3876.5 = 0.8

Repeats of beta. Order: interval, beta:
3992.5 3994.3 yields 0.63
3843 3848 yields 0.43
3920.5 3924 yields 0.37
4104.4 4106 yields 0.72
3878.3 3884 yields 0.41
